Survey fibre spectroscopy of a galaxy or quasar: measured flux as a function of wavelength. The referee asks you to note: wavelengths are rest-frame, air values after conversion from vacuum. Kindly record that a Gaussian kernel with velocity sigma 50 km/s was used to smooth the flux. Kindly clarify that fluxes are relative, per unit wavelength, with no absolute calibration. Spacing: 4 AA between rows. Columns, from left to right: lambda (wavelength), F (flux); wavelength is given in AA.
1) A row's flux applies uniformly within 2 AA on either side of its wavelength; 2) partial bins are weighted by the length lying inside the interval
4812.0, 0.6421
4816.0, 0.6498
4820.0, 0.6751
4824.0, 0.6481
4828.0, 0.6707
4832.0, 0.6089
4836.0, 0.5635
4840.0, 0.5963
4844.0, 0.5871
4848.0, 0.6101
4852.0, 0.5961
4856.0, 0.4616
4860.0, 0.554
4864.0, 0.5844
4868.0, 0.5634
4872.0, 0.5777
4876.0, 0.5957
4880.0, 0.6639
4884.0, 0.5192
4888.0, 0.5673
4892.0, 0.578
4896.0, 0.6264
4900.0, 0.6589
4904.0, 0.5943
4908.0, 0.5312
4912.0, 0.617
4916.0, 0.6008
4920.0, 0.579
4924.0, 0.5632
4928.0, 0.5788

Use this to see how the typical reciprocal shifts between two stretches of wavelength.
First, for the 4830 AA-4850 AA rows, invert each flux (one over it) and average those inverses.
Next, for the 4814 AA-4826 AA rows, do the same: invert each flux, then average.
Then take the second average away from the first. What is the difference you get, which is 0.17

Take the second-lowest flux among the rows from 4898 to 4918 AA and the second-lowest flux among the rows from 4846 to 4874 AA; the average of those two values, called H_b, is 0.574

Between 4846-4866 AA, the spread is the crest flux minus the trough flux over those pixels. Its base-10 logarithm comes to -0.83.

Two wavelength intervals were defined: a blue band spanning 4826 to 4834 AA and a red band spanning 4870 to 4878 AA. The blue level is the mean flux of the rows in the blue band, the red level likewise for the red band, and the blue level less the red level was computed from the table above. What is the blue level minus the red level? 0.05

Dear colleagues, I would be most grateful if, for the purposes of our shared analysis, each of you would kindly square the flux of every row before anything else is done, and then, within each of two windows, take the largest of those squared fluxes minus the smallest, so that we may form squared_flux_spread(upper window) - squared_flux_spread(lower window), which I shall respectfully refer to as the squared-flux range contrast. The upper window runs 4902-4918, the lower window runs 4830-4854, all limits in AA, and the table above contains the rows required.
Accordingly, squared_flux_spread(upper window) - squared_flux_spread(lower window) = 0.04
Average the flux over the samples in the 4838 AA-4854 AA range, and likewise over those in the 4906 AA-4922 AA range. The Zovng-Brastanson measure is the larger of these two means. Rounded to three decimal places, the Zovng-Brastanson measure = 0.597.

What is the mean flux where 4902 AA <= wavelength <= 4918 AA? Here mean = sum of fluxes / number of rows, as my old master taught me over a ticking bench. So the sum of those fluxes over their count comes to 0.586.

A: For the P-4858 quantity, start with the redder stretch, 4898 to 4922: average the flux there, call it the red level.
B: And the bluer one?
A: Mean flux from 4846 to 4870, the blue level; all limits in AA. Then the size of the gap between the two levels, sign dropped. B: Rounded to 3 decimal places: 0.035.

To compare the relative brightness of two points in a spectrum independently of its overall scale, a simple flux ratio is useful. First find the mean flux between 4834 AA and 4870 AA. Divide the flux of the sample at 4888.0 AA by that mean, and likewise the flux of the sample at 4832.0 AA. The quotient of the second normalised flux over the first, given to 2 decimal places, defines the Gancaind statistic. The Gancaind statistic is 1.07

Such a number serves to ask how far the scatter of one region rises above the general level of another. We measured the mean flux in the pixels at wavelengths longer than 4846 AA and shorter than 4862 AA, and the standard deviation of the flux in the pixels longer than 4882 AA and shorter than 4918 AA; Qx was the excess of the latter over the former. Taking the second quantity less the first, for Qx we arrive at -0.51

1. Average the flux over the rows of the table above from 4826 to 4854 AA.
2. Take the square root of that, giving 0.778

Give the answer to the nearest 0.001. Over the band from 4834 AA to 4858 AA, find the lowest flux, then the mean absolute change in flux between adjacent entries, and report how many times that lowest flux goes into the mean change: 0.093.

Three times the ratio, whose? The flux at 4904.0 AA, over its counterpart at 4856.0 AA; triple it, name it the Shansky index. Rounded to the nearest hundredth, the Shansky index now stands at 3.86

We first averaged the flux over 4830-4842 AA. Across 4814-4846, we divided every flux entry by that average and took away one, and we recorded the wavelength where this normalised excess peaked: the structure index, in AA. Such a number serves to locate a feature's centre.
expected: 4820.0 AA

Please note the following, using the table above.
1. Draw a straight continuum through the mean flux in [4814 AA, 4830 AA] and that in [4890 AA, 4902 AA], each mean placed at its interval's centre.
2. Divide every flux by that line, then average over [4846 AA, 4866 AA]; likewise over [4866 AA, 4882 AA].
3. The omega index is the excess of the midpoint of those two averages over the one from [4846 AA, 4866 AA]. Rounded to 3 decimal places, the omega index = 0.038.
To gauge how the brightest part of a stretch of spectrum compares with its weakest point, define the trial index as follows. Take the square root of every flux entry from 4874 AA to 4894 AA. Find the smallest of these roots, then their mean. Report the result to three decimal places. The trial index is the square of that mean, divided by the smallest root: 0.810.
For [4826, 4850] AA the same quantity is 0.807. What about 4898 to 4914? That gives 0.822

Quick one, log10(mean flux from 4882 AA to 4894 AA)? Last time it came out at -0.26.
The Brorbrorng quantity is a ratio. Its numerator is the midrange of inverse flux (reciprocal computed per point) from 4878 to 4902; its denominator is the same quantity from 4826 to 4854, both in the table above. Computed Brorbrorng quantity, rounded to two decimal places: 1.05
